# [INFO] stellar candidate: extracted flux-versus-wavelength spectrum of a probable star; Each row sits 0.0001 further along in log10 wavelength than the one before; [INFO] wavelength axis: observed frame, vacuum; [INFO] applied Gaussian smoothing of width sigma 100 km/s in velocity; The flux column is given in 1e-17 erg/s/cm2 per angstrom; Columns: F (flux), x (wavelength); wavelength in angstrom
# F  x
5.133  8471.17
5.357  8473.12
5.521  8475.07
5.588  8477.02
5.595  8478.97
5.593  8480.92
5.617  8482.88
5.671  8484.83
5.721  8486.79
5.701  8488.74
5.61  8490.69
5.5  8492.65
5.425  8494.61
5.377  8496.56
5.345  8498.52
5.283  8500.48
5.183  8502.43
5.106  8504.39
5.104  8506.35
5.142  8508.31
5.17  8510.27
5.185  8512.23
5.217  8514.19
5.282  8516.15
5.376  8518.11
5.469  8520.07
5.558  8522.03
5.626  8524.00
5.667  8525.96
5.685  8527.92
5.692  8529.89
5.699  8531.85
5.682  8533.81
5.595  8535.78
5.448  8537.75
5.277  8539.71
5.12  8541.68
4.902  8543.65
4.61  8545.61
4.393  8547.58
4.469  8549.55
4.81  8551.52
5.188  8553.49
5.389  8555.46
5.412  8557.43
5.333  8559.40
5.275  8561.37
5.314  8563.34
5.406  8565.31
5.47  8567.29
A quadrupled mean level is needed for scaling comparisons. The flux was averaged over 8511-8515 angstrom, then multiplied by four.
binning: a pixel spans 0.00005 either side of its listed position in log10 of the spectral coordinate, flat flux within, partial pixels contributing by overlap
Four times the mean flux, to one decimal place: 20.8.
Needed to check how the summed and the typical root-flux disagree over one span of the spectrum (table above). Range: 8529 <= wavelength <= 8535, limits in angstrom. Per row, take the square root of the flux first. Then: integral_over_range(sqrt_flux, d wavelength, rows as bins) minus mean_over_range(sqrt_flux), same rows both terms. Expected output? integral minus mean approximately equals 12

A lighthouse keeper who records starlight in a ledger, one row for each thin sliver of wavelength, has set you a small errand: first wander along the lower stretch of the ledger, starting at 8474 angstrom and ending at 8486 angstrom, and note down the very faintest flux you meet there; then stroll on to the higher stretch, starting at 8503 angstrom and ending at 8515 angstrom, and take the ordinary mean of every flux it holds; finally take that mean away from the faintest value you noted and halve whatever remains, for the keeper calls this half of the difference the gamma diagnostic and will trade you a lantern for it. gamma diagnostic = 0.18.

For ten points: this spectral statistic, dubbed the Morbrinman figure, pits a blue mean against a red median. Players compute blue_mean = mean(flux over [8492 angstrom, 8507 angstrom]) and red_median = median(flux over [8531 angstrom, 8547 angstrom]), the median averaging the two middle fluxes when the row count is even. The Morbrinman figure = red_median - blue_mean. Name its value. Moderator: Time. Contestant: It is 0.1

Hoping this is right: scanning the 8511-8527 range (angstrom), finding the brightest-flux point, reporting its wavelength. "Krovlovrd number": 8525.96 angstrom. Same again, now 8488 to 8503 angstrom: 8488.74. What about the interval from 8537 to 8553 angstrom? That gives 8537.75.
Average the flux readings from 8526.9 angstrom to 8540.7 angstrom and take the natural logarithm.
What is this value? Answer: 1.72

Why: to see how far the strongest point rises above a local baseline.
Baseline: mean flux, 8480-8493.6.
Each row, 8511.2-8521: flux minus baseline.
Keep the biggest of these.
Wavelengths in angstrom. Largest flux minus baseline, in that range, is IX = -0.16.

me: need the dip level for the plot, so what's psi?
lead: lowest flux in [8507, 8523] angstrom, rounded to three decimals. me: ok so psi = 5.142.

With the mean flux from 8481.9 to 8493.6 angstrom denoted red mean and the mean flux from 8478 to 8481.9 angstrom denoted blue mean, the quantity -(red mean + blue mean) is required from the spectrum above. -11.2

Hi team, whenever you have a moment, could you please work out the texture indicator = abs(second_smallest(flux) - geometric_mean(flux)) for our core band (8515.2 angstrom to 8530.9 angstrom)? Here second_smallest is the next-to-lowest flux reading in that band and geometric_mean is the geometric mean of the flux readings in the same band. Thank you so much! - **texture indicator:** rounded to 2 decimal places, 0.17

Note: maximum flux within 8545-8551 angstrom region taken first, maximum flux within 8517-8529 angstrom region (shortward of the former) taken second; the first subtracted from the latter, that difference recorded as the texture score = 1.1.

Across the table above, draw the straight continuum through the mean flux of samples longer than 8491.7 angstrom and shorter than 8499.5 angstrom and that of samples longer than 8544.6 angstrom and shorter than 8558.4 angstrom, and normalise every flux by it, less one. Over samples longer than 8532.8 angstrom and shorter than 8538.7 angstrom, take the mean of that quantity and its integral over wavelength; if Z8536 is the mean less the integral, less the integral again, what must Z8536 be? -1.1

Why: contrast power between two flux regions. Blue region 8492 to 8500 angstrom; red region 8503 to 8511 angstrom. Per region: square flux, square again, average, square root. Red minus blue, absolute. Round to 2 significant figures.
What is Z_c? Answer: 3.0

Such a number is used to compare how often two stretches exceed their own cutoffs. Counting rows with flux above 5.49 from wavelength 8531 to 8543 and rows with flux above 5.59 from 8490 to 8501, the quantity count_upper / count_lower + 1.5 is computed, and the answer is 4.50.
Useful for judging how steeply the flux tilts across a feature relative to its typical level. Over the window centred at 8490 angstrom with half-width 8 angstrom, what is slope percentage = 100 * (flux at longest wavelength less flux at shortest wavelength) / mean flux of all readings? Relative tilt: -4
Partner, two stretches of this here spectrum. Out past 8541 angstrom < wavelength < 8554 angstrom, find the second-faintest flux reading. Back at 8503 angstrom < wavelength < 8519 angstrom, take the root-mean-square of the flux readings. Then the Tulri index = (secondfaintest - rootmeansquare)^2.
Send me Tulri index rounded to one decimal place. 0.5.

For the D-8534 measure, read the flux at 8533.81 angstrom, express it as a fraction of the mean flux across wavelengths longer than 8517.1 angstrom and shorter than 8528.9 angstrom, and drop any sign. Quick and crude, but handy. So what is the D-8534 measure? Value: 1.02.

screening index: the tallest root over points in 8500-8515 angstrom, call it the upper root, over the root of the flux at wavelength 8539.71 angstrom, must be 1.00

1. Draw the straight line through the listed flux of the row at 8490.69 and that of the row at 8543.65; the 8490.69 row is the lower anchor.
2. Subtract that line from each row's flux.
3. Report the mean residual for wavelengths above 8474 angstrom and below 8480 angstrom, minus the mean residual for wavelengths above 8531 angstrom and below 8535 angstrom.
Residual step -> -0.87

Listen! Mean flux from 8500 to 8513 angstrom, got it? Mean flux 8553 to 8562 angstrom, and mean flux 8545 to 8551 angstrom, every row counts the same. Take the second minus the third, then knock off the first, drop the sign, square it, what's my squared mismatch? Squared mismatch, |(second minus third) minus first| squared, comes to 19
